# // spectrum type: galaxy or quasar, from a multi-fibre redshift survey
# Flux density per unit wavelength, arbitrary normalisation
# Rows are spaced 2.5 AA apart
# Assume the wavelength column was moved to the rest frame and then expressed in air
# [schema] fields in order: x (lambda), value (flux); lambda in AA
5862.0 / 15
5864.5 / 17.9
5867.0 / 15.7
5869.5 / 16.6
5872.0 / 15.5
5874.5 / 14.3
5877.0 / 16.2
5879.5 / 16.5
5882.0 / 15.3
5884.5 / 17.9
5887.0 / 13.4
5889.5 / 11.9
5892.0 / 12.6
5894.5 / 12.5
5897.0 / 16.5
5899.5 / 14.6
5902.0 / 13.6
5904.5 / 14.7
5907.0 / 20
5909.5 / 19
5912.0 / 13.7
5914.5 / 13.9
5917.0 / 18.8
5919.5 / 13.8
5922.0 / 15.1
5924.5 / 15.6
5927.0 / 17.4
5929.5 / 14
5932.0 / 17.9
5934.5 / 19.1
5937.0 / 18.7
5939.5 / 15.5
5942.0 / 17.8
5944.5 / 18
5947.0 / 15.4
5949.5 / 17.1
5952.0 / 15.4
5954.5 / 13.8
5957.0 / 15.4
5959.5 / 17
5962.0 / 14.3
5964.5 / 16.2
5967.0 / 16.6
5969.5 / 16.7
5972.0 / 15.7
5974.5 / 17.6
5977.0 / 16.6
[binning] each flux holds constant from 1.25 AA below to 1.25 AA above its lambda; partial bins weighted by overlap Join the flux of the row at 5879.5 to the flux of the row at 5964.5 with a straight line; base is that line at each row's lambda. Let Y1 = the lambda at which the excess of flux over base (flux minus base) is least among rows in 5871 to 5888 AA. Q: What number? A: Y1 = 5887.0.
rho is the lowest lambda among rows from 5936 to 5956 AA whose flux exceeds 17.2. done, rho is 5937.0 AA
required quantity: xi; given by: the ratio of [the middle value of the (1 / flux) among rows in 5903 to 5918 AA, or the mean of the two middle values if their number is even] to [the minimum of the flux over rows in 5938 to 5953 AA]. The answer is 0.0039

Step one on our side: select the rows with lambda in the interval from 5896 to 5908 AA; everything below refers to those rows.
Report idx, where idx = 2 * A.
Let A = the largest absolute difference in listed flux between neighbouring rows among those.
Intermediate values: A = 5.3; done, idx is 10.6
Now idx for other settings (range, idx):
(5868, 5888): 9.0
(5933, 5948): 6.4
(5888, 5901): 8.0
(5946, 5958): 3.4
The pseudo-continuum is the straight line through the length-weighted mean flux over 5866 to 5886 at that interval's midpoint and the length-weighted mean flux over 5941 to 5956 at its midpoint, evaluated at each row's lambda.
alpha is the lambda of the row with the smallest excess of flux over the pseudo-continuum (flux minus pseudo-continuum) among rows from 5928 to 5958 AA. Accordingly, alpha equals 5954.5 AA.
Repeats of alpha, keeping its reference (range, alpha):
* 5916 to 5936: 5919.5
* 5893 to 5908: 5894.5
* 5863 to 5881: 5874.5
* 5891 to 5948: 5894.5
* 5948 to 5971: 5954.5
